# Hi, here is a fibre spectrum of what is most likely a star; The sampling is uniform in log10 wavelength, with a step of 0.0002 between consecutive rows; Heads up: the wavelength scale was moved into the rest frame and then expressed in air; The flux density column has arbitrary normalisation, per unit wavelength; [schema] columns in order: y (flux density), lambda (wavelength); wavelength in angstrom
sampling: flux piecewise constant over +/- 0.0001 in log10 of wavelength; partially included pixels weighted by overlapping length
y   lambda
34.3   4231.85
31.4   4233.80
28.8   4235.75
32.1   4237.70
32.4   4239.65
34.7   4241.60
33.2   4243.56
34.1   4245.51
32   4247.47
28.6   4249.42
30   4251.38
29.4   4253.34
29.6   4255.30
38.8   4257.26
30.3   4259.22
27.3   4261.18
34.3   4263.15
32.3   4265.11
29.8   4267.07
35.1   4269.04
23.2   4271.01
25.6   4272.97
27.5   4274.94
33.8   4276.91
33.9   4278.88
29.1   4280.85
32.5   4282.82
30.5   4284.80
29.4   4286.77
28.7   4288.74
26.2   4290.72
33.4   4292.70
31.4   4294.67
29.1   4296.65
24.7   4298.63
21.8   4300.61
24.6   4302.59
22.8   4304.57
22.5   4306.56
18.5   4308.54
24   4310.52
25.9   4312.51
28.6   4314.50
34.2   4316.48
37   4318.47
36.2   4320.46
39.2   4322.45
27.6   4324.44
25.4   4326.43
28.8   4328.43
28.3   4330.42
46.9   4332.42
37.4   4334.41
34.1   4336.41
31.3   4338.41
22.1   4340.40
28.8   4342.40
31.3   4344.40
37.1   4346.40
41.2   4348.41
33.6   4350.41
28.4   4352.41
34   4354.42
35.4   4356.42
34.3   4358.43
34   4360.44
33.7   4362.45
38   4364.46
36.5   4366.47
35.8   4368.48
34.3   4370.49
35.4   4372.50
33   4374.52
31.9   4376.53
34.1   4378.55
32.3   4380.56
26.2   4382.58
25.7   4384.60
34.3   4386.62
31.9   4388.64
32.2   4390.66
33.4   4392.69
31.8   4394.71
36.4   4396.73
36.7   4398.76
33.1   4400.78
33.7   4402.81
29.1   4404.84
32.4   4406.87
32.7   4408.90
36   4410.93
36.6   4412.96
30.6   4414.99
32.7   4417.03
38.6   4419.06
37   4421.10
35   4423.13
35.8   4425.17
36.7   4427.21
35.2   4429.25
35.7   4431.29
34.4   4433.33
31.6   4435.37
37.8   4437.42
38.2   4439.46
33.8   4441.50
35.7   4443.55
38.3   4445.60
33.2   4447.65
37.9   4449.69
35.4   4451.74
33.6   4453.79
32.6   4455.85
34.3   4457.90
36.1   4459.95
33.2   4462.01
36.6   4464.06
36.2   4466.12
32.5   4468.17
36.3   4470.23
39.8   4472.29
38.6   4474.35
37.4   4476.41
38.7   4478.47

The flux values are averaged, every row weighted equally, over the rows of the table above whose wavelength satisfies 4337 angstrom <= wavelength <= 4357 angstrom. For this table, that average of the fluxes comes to 32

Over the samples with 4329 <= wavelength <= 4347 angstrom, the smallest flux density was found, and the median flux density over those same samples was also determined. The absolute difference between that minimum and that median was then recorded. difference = 9.2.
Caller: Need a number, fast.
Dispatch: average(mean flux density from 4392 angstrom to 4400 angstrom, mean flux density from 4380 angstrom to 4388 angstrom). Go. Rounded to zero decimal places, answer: 32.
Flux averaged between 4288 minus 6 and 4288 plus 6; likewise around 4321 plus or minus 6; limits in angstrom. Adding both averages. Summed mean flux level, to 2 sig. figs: 63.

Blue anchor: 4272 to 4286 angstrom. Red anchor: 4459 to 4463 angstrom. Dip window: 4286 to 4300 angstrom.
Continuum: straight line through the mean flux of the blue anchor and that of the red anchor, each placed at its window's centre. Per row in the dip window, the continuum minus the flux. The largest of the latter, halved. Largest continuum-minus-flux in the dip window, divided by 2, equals 3.1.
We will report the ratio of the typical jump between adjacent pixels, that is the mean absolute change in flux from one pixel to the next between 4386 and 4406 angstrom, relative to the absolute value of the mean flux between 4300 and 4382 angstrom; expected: 0.067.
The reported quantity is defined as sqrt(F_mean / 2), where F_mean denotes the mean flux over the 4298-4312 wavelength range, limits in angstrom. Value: 3.37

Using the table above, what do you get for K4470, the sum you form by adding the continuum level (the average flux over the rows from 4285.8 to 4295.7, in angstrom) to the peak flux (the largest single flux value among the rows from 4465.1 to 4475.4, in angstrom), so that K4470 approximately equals 69.6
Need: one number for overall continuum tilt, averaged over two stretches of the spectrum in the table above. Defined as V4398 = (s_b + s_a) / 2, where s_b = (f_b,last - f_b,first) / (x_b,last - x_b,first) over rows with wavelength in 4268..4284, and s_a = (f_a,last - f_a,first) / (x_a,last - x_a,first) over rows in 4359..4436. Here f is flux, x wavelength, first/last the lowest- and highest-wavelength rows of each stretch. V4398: -0.110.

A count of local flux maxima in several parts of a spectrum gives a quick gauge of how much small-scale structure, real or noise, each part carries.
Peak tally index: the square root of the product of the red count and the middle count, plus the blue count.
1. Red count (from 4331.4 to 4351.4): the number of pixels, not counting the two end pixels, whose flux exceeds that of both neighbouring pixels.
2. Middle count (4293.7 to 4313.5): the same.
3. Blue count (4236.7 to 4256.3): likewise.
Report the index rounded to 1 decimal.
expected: 4.0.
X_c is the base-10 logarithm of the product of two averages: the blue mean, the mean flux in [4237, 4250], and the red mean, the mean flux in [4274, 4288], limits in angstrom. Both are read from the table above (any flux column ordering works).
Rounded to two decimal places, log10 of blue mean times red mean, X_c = 3.00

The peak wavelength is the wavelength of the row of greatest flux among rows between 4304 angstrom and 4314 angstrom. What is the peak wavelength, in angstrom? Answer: 4312.51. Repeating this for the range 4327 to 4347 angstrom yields 4332.42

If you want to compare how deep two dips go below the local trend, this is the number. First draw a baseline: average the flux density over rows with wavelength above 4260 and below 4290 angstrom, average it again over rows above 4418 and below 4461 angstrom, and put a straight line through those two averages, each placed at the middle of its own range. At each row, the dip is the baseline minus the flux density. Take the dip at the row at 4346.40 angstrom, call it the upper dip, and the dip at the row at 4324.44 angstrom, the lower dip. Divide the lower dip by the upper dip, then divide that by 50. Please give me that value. -0.018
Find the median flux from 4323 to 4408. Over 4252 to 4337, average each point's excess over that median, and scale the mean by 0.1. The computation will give -0.35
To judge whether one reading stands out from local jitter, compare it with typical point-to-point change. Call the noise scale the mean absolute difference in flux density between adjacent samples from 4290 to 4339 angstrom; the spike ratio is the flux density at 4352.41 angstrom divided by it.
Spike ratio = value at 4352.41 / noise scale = 6.7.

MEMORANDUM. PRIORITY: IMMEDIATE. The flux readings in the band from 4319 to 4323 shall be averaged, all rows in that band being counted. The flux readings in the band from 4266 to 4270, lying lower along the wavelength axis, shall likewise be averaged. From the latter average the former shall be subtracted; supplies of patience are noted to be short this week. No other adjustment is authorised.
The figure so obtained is -5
